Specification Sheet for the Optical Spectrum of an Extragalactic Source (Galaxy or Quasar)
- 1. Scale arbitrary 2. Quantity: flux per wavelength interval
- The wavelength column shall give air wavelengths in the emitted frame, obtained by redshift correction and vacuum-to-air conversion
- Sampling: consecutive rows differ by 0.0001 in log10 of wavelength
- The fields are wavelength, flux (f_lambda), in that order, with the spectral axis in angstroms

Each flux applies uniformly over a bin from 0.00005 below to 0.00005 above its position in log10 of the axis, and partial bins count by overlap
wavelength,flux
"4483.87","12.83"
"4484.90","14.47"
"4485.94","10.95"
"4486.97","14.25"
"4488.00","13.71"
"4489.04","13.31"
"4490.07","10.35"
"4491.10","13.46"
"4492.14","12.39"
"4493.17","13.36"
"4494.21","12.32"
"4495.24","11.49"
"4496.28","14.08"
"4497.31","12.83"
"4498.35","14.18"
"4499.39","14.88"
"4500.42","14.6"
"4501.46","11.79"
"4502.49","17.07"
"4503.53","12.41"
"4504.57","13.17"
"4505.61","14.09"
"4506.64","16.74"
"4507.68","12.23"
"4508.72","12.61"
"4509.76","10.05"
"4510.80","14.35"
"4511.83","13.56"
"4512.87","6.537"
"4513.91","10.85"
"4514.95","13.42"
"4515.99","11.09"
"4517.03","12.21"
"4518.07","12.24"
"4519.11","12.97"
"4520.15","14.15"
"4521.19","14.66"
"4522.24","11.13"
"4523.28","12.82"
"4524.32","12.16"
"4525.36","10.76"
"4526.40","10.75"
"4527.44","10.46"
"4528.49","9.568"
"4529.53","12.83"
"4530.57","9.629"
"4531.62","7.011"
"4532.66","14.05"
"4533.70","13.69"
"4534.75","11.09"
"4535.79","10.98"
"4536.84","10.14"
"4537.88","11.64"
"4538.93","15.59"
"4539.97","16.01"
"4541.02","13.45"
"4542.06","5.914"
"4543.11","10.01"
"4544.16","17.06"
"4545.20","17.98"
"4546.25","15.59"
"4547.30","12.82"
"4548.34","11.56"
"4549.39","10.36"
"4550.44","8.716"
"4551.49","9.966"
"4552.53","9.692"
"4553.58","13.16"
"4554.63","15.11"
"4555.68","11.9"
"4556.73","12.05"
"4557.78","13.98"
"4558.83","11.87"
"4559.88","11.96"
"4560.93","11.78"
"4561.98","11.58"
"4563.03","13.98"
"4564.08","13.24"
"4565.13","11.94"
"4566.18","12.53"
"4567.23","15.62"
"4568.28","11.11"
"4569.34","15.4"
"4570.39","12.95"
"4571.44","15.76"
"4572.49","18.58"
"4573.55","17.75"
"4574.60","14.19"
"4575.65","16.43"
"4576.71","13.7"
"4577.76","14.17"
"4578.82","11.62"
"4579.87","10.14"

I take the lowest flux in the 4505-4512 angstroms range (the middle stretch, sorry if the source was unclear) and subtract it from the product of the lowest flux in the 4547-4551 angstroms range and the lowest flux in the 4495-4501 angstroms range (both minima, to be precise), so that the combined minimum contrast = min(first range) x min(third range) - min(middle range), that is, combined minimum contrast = 90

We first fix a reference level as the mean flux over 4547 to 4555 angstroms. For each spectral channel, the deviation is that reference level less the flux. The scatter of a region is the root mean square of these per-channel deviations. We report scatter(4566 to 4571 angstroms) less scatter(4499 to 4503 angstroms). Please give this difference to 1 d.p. -1.0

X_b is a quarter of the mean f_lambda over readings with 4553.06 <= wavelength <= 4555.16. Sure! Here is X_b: 3.53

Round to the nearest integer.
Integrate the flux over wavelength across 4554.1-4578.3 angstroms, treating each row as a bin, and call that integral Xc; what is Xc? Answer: 334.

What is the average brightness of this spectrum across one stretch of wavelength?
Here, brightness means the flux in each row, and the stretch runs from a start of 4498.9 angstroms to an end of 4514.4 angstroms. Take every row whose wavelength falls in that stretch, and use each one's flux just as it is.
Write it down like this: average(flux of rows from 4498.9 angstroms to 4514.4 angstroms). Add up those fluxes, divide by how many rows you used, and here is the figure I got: 13.0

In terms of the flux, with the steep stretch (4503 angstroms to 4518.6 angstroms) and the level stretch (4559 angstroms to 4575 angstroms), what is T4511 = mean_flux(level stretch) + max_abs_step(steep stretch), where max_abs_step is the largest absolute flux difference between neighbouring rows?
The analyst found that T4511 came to 20.9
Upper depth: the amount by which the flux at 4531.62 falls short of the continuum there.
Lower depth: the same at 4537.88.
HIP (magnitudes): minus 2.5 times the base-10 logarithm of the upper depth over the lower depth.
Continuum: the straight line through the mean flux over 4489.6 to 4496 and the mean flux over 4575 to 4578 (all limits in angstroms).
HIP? -1.3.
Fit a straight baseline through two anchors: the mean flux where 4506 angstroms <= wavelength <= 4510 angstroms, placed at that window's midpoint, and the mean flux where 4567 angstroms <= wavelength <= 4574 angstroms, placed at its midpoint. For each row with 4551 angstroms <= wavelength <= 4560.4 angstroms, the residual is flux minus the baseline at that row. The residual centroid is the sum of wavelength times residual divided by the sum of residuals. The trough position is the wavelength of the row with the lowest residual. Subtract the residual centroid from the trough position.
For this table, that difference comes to -2.7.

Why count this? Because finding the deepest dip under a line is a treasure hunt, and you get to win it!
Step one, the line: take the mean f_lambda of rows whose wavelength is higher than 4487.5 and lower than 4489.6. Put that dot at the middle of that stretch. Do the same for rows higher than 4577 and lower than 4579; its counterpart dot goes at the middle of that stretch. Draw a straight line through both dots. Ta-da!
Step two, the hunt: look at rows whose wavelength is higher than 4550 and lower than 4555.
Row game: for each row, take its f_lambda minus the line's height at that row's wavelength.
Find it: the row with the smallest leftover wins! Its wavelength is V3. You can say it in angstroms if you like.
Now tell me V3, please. 4550.44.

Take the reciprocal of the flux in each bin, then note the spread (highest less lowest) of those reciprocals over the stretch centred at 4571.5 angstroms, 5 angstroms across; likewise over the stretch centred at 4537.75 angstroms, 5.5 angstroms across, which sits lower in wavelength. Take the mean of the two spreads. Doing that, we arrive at 0.030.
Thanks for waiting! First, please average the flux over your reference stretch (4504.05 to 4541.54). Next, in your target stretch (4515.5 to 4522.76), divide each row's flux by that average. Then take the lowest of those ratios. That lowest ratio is 0.9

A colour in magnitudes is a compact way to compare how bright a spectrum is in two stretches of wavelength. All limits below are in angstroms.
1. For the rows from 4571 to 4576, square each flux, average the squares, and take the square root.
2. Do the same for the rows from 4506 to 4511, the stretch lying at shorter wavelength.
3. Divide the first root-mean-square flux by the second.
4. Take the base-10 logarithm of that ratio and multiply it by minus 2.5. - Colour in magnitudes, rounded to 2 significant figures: -0.23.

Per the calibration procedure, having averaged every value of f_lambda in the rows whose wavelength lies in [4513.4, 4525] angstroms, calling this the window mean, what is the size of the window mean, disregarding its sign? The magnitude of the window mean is 12.5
